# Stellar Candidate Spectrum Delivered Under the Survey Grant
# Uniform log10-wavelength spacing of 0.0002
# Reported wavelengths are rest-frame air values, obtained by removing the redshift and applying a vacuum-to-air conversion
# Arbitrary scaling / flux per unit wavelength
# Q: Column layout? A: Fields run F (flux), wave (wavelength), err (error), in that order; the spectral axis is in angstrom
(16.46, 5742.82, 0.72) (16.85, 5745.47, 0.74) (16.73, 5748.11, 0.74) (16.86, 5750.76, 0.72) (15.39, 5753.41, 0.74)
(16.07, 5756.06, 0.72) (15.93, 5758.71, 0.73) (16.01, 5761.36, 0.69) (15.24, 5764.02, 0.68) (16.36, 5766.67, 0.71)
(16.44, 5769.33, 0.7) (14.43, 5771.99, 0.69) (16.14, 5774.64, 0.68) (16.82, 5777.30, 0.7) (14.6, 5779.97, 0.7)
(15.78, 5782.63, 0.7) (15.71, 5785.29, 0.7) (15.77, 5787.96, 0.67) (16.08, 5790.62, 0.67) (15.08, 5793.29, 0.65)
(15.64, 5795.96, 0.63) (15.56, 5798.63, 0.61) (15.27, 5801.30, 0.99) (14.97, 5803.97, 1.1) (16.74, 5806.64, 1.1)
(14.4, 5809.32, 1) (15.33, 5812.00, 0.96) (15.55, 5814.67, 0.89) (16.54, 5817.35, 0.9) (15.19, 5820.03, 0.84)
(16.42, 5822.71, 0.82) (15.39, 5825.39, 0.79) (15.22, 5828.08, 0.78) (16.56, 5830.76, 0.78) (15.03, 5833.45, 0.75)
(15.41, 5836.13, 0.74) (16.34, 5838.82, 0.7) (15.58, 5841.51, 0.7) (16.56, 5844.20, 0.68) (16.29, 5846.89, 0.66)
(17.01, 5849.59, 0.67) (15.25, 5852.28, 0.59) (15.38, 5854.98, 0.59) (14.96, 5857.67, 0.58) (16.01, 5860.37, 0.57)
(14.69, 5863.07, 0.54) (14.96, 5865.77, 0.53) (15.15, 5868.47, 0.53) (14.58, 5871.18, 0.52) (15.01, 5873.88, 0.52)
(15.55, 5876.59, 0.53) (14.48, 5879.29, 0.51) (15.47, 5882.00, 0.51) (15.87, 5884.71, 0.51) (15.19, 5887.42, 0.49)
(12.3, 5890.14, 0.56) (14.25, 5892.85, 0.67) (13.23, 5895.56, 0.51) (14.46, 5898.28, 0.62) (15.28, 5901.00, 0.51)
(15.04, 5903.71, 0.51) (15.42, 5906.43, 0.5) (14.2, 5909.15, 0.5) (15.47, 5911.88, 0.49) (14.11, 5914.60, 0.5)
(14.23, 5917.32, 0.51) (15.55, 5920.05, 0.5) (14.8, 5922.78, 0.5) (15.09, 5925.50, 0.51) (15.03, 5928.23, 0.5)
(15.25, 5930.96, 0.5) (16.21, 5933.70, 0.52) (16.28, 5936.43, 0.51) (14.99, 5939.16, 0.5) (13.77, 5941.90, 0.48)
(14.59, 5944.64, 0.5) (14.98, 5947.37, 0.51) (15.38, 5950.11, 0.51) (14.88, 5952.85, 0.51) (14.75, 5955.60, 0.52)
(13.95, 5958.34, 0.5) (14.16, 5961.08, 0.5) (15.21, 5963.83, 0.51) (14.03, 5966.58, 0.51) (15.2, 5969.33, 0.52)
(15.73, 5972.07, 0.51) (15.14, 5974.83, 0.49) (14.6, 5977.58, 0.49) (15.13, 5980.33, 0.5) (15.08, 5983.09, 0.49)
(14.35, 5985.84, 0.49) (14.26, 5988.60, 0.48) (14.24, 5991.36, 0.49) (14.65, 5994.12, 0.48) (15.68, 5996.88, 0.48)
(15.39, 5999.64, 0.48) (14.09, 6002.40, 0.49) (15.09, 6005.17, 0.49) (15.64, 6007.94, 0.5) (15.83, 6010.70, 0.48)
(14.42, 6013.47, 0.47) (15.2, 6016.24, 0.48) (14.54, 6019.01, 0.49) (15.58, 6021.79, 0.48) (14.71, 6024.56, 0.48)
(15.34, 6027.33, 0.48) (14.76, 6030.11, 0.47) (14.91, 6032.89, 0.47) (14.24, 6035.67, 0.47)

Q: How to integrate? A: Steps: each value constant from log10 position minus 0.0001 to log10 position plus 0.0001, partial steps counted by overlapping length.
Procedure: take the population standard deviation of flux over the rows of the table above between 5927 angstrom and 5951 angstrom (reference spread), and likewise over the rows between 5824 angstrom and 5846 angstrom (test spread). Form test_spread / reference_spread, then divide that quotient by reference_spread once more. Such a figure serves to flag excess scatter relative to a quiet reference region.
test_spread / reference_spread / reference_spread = 1.1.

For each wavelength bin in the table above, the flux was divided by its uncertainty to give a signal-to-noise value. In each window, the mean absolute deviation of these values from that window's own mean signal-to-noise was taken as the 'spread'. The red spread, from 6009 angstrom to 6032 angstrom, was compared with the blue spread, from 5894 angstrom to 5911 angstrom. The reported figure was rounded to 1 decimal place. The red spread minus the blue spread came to -1.4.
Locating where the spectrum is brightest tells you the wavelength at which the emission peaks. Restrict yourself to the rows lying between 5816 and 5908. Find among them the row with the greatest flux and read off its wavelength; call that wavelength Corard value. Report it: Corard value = 5849.59 angstrom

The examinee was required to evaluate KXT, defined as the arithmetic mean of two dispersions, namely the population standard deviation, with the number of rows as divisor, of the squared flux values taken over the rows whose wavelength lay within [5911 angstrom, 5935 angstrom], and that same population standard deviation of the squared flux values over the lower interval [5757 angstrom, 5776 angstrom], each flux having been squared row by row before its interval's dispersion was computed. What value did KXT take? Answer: 19.6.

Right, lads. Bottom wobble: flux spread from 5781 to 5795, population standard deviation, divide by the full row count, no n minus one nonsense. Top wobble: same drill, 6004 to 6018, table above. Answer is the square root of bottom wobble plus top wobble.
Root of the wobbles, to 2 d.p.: 0.91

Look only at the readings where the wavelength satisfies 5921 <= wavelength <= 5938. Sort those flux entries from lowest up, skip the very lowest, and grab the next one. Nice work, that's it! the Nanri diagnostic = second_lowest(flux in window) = 15.03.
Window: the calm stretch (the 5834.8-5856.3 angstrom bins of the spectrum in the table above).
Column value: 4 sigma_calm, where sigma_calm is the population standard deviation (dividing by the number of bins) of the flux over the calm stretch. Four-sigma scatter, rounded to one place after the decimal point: 2.4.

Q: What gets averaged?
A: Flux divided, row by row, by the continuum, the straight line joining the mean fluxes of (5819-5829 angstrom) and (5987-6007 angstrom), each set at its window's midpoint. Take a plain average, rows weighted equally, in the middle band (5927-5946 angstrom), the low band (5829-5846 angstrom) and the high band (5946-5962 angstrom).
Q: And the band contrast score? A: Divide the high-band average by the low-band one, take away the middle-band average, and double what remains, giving -0.10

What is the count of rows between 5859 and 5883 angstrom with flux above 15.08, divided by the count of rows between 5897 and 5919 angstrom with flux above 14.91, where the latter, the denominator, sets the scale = 1.0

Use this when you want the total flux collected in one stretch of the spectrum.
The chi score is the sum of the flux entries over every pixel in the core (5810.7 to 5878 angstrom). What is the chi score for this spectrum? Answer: 390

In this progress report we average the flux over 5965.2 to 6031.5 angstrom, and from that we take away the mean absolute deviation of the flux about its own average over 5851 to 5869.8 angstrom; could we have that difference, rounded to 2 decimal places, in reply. 14.65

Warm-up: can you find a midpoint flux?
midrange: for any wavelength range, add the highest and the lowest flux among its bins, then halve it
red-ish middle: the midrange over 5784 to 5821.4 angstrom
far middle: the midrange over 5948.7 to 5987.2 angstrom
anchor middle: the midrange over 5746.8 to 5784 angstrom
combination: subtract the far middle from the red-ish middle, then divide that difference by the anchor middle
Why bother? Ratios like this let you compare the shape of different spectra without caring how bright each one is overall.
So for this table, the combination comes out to 0.047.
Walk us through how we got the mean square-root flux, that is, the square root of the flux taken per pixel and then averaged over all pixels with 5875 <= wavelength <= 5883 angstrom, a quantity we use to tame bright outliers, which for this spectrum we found 3.89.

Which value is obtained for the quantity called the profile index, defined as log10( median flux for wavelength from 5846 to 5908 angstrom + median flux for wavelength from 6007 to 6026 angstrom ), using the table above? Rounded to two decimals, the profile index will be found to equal 1.48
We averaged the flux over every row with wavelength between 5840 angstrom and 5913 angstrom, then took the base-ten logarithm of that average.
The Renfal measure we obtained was 1.18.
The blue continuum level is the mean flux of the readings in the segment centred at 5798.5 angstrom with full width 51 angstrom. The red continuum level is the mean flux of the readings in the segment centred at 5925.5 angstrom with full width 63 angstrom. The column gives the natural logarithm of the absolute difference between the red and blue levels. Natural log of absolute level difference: -0.29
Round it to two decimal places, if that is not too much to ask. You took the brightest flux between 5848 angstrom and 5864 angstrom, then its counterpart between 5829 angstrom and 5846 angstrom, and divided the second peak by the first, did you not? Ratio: 0.97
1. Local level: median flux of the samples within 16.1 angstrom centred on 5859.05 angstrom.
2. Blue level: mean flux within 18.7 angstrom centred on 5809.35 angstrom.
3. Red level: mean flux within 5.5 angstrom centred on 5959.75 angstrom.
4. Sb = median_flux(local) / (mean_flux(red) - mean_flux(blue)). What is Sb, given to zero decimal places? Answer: -10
